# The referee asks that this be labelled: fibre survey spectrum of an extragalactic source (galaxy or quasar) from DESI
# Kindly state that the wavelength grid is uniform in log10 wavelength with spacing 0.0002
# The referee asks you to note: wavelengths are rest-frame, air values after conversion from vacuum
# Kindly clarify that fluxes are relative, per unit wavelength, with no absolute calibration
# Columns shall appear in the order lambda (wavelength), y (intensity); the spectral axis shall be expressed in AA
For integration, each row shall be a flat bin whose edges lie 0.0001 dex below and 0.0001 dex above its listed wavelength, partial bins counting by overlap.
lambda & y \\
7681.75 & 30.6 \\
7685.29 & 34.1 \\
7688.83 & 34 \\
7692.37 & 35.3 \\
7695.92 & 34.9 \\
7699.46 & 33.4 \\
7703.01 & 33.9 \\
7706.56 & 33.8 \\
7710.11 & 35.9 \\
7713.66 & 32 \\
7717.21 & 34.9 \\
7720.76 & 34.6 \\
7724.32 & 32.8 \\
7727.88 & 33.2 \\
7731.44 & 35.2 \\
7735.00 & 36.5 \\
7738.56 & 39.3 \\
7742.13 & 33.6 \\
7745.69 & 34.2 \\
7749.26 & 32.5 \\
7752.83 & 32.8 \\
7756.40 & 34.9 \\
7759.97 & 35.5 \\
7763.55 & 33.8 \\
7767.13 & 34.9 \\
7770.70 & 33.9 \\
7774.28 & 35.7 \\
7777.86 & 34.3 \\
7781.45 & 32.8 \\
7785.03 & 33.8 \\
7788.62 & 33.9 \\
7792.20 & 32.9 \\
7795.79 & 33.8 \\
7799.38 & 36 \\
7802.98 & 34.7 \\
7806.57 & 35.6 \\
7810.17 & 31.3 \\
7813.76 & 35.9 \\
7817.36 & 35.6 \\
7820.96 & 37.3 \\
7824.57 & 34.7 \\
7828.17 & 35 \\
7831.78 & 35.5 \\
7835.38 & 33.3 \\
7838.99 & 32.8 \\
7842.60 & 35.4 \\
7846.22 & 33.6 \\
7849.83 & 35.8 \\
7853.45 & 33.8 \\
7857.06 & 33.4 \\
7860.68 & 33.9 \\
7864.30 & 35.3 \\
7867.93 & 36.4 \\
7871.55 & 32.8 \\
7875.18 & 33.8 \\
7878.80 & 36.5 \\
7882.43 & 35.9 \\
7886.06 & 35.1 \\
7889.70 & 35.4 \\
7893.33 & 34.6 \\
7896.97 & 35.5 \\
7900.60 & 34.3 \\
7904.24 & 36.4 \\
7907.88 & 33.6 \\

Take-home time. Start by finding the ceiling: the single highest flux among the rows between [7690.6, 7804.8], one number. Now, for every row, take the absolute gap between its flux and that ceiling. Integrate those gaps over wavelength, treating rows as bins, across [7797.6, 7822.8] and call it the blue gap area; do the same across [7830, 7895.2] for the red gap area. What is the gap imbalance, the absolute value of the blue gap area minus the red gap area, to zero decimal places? 201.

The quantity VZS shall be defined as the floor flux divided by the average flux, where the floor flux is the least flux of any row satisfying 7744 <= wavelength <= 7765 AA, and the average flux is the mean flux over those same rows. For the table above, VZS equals 0.957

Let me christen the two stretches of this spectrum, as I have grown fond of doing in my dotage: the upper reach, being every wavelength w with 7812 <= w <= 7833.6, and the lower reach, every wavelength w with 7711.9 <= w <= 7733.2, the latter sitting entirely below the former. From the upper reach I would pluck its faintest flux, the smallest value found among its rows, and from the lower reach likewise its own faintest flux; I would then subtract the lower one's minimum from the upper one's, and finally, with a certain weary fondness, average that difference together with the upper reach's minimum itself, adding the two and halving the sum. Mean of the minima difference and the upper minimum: 18.7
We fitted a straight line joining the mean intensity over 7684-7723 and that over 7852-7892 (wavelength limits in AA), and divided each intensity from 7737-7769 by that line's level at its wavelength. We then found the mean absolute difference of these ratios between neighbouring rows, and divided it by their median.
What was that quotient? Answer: 0.050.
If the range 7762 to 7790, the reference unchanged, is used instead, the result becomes 0.033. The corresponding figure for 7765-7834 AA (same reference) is 0.044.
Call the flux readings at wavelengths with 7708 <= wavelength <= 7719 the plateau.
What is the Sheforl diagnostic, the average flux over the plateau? 34.3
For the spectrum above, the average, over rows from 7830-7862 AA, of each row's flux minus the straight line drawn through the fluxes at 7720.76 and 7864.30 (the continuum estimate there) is -1.0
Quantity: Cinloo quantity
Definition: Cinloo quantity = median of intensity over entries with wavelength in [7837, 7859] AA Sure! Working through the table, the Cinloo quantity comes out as 33.7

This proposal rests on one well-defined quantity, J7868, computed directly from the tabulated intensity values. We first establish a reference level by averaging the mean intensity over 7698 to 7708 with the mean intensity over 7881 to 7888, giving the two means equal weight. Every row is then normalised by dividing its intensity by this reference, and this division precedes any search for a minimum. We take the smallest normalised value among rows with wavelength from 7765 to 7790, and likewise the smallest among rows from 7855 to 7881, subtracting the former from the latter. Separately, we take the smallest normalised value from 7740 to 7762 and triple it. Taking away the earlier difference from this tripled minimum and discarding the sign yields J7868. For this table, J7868 2.82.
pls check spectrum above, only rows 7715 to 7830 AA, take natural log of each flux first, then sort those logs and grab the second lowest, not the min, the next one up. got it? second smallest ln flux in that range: 3.48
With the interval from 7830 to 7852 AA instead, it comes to 3.51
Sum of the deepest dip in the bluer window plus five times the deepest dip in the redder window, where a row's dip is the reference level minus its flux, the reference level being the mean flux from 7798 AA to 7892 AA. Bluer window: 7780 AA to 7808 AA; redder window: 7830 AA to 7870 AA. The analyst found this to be 12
